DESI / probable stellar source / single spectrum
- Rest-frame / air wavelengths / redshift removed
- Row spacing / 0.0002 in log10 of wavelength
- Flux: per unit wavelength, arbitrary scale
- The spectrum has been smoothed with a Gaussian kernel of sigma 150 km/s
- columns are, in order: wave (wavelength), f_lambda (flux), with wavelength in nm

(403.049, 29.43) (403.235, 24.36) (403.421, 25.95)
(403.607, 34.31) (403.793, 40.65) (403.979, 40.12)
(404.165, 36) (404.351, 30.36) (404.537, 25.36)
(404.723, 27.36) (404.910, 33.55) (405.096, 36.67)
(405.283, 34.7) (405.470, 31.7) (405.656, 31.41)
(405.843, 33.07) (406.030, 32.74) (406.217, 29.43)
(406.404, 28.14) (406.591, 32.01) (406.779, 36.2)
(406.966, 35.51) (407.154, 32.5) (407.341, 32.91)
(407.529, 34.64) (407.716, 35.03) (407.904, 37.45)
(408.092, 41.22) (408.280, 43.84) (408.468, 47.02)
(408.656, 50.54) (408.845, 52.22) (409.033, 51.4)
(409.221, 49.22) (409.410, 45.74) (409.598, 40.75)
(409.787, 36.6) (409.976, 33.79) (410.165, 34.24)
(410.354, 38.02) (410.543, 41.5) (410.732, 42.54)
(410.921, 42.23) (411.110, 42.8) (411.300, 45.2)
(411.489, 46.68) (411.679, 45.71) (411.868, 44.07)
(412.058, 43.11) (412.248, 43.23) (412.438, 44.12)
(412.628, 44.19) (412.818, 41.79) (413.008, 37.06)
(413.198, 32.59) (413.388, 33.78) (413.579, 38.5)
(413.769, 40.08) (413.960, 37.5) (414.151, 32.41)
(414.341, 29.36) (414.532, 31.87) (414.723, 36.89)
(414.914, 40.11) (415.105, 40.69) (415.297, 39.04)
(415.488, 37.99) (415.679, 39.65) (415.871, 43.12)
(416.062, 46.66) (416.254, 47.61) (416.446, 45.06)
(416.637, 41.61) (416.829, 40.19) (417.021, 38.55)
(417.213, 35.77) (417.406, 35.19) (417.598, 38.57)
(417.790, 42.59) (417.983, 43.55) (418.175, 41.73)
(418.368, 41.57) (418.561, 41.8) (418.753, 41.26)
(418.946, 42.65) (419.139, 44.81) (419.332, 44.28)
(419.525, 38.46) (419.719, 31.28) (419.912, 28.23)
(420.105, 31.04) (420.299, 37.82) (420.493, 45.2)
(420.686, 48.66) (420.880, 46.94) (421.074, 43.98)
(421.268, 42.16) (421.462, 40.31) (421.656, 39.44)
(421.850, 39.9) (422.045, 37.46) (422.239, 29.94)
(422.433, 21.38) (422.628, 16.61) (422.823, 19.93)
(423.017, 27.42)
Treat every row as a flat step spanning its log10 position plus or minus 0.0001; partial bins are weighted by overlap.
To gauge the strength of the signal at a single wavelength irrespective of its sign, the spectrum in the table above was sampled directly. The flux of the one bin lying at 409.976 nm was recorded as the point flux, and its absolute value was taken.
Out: 34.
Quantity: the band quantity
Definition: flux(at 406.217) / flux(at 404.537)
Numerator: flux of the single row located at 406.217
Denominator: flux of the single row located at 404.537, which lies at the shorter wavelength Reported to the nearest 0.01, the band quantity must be 1.16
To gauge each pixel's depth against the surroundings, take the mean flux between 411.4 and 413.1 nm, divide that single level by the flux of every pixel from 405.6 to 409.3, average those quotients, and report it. 1.17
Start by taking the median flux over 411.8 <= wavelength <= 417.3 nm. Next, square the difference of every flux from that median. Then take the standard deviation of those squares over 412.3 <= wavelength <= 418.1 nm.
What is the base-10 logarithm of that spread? 1.43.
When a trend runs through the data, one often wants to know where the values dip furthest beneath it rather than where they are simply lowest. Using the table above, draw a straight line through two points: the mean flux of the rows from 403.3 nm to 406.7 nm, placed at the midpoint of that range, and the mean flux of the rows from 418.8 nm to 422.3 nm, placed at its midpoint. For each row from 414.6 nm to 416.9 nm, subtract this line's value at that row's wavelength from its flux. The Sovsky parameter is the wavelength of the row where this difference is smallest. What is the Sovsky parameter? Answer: 414.723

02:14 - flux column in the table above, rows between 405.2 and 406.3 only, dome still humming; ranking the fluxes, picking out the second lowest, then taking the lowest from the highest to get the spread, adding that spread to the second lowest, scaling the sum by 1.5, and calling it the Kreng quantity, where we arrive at 55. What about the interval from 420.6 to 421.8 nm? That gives 74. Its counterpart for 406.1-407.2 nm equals 56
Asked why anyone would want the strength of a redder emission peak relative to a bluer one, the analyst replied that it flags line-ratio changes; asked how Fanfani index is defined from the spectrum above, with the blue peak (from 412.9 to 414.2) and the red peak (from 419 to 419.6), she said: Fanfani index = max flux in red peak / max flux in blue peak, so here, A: 1.12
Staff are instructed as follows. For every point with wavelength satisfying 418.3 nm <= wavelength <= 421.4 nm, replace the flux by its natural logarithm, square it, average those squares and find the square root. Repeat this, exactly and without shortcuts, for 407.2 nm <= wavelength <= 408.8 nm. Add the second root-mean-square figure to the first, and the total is 7.39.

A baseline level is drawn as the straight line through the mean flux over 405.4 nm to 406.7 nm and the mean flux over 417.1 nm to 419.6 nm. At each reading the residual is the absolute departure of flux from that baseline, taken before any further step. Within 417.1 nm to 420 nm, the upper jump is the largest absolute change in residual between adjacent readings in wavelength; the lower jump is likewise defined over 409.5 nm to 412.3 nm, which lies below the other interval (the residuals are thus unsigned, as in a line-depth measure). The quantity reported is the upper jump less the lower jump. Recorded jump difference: 3.0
